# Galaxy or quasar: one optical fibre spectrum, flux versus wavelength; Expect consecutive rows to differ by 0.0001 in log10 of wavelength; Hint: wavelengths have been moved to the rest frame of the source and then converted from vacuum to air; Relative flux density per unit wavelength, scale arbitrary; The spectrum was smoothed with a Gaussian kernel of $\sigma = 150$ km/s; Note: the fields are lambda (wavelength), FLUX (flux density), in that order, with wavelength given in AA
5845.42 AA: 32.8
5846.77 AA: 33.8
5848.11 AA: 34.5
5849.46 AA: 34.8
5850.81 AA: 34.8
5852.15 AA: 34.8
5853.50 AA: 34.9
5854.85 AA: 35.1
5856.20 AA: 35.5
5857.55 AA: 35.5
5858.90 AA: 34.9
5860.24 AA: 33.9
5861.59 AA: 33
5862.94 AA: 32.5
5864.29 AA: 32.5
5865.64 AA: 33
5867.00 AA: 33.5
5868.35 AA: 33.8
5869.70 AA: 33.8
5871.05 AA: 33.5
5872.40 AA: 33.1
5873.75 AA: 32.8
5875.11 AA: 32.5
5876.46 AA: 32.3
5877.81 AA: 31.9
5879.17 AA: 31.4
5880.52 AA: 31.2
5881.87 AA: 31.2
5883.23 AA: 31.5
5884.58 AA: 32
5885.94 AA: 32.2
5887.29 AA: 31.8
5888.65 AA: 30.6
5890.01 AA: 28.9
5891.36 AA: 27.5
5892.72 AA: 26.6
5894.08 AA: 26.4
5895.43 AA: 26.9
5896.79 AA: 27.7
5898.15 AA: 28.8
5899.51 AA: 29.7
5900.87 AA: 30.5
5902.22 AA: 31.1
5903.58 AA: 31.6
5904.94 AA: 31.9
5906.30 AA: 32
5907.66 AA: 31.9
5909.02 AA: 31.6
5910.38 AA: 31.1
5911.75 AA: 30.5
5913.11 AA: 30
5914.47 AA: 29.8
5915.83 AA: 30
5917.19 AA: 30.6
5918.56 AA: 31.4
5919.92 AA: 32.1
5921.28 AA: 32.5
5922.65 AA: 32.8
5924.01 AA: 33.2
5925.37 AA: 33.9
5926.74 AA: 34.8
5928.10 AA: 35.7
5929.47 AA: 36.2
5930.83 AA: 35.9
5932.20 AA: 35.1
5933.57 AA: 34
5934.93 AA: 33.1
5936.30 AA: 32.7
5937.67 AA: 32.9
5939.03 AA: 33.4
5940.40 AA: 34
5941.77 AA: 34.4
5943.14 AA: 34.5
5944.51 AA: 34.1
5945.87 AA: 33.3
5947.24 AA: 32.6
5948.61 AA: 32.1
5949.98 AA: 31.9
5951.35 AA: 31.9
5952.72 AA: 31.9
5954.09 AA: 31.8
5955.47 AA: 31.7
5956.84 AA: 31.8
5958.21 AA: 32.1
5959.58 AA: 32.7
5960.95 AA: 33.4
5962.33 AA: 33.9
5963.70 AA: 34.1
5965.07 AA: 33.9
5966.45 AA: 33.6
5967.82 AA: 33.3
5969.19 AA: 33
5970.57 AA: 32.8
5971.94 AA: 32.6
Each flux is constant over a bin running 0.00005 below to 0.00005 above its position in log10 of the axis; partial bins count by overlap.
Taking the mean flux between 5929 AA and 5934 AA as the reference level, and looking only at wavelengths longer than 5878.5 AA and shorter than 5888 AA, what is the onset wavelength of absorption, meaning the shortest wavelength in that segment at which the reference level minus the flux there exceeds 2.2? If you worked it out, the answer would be 5879.17 AA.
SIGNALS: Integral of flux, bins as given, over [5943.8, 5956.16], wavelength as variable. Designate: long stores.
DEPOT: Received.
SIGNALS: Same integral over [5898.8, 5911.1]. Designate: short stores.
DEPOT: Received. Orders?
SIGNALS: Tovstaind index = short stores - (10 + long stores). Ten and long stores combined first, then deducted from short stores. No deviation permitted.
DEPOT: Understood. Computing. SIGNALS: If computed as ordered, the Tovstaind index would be -26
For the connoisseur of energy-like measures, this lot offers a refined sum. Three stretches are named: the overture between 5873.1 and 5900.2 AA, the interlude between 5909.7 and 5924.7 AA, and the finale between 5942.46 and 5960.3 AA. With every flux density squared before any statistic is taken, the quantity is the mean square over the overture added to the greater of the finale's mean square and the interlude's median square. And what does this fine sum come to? 1973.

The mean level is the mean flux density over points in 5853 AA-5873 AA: 33.9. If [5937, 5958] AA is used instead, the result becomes 32.8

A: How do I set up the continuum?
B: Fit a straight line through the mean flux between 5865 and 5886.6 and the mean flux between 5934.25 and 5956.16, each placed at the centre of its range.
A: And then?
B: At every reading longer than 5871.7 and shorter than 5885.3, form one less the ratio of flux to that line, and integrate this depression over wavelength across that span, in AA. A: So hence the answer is 0.2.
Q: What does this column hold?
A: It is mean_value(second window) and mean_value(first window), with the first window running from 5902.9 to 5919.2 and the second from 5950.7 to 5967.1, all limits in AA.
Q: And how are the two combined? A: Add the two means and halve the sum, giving 31.9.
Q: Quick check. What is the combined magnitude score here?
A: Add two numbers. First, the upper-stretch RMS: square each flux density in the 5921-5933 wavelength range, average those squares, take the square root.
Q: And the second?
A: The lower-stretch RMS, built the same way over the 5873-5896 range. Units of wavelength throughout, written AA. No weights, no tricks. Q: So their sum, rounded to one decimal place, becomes 65.0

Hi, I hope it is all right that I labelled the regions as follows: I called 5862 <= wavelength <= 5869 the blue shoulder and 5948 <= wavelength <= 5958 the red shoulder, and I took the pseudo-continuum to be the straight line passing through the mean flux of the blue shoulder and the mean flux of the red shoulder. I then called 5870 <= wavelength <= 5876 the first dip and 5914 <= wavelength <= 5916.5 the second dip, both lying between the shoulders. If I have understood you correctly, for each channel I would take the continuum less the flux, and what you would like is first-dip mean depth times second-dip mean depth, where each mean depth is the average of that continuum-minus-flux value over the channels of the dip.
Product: 0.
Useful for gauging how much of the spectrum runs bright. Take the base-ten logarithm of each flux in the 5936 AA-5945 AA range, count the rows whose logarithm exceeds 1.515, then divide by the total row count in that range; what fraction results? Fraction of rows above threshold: 0.86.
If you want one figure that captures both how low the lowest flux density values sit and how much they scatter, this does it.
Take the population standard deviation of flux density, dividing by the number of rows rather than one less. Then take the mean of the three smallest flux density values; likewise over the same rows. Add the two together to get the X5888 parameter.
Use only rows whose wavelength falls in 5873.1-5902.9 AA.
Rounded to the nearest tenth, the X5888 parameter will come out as 28.7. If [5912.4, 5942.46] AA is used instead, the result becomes 31.8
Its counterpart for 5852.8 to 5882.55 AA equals 32.6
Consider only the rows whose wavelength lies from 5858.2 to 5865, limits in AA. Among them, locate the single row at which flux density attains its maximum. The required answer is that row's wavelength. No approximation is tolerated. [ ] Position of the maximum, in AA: 5858.90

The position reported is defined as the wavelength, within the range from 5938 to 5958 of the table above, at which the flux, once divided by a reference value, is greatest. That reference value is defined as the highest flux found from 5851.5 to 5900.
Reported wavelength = 5943.14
